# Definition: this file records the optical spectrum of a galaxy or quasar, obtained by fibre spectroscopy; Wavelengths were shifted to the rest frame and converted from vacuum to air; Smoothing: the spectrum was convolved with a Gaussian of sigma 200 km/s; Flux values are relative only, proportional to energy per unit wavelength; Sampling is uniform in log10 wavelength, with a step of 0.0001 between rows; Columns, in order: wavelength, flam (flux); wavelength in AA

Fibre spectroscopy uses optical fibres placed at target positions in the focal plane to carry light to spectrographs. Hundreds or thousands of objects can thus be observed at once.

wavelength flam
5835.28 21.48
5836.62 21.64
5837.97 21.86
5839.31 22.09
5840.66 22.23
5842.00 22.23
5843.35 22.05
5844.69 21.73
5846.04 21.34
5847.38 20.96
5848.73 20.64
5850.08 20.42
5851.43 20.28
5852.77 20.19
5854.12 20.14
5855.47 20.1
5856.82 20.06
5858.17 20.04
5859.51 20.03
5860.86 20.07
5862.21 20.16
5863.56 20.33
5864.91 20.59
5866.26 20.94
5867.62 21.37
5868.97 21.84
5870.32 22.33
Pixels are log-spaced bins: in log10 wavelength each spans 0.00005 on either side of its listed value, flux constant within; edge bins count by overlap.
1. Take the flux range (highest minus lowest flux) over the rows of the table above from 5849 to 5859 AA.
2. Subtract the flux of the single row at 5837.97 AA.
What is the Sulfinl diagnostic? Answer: -21.5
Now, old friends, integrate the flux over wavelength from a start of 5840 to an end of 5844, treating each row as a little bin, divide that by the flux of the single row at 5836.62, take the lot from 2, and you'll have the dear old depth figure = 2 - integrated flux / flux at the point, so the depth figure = -2.1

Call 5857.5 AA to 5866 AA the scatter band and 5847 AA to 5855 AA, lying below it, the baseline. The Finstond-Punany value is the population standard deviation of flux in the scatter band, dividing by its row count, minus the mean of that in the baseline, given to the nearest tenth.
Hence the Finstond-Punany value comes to -20.2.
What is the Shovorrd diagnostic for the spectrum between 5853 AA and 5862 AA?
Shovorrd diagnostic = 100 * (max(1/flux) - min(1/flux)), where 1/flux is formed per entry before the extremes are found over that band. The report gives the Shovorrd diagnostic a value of 0.03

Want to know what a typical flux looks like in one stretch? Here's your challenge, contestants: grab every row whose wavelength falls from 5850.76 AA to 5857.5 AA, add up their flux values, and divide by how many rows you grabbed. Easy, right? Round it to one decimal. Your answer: 20.2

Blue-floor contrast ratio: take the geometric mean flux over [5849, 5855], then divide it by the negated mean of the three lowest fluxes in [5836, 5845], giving -0.93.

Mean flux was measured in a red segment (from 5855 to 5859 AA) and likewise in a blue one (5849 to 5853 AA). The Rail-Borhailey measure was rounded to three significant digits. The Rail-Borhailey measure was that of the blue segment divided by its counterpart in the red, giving 1.01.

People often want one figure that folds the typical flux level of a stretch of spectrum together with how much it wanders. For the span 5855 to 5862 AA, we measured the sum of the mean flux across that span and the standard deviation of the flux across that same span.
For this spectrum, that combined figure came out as 20.1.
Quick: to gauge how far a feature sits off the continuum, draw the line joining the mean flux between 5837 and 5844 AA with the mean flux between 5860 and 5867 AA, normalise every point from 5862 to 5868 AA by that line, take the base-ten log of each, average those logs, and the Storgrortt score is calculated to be 0.008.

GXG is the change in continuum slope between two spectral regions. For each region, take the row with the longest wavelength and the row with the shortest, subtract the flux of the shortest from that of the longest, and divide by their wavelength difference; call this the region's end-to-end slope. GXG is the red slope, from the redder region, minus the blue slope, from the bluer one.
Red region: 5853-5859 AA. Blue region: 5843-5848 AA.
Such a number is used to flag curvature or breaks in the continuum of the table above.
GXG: 0.25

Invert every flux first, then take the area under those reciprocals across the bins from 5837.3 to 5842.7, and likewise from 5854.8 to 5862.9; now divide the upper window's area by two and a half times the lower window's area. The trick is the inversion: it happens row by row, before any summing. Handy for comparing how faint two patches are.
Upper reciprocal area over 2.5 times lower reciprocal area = 0.66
